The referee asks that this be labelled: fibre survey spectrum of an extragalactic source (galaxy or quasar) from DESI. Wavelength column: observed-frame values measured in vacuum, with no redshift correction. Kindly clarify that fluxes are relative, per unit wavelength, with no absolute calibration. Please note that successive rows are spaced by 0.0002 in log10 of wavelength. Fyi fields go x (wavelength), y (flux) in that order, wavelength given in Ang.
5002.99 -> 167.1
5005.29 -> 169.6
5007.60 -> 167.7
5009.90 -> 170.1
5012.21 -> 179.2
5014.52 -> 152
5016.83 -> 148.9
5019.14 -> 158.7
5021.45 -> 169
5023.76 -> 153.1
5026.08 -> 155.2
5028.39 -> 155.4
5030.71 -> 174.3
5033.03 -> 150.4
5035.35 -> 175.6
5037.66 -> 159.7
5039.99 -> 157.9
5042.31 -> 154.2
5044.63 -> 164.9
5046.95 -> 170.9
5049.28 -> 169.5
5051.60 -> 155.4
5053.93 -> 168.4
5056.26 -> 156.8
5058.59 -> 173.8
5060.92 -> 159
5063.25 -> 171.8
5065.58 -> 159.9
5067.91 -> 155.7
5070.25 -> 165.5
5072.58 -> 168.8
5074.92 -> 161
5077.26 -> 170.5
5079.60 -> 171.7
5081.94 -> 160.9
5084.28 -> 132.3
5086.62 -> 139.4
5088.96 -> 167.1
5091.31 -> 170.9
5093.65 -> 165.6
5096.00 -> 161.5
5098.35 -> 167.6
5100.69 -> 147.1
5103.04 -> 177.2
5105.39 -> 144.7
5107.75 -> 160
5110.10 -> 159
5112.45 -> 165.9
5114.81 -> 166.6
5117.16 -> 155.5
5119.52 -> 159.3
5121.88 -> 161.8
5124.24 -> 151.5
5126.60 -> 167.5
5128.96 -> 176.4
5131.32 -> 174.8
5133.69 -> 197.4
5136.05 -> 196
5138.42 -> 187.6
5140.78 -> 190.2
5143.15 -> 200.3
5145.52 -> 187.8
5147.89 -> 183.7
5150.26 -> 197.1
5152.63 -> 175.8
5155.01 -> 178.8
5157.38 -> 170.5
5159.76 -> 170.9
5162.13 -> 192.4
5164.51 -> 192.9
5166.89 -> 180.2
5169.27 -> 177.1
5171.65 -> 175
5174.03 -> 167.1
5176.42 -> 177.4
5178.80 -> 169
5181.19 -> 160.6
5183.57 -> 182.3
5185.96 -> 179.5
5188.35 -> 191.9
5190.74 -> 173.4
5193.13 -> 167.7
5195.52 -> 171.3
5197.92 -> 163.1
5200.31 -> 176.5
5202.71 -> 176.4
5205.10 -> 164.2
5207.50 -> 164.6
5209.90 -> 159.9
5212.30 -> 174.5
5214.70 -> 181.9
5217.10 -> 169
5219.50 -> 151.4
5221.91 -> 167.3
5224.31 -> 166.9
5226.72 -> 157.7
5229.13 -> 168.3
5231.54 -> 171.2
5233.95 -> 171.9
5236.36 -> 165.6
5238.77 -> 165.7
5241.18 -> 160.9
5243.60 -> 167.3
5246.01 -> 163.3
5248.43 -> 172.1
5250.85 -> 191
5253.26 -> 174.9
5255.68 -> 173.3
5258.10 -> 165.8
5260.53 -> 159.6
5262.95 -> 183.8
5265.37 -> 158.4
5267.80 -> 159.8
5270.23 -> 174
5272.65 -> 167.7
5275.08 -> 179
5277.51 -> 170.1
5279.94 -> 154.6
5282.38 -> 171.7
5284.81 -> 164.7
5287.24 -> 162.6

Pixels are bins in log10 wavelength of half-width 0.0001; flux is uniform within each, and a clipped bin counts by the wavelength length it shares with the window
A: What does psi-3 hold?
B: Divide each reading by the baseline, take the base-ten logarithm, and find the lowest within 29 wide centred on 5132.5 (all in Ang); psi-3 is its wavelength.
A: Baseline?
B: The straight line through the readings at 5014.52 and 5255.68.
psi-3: 5124.24 Ang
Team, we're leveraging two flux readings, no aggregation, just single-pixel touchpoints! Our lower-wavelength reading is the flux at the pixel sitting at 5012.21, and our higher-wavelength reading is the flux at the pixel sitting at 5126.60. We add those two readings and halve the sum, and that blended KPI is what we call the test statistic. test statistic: 173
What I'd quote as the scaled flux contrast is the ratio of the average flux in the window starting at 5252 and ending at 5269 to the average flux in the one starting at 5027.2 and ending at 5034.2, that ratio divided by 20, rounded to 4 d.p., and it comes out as 0.0525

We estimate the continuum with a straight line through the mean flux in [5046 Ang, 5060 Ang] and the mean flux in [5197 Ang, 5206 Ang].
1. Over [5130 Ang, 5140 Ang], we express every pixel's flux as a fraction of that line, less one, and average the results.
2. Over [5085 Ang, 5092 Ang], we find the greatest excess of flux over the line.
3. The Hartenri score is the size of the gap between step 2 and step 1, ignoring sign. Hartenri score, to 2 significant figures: 3.9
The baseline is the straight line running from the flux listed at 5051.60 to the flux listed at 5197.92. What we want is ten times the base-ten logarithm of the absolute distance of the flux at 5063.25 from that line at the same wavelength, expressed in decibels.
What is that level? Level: 12.0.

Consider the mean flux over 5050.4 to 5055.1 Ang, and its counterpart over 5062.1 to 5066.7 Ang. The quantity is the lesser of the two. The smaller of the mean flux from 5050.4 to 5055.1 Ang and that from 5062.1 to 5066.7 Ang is 162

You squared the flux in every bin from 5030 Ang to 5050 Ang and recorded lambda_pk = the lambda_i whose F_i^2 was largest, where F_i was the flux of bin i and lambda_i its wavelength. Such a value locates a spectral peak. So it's 5035.35 Ang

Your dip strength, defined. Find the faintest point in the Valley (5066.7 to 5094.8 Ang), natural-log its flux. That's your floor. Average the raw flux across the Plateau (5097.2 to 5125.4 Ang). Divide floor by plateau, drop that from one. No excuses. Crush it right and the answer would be 0.969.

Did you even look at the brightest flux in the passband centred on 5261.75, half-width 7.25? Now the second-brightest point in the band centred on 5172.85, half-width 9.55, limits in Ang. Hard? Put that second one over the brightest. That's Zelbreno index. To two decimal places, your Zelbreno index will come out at 0.98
